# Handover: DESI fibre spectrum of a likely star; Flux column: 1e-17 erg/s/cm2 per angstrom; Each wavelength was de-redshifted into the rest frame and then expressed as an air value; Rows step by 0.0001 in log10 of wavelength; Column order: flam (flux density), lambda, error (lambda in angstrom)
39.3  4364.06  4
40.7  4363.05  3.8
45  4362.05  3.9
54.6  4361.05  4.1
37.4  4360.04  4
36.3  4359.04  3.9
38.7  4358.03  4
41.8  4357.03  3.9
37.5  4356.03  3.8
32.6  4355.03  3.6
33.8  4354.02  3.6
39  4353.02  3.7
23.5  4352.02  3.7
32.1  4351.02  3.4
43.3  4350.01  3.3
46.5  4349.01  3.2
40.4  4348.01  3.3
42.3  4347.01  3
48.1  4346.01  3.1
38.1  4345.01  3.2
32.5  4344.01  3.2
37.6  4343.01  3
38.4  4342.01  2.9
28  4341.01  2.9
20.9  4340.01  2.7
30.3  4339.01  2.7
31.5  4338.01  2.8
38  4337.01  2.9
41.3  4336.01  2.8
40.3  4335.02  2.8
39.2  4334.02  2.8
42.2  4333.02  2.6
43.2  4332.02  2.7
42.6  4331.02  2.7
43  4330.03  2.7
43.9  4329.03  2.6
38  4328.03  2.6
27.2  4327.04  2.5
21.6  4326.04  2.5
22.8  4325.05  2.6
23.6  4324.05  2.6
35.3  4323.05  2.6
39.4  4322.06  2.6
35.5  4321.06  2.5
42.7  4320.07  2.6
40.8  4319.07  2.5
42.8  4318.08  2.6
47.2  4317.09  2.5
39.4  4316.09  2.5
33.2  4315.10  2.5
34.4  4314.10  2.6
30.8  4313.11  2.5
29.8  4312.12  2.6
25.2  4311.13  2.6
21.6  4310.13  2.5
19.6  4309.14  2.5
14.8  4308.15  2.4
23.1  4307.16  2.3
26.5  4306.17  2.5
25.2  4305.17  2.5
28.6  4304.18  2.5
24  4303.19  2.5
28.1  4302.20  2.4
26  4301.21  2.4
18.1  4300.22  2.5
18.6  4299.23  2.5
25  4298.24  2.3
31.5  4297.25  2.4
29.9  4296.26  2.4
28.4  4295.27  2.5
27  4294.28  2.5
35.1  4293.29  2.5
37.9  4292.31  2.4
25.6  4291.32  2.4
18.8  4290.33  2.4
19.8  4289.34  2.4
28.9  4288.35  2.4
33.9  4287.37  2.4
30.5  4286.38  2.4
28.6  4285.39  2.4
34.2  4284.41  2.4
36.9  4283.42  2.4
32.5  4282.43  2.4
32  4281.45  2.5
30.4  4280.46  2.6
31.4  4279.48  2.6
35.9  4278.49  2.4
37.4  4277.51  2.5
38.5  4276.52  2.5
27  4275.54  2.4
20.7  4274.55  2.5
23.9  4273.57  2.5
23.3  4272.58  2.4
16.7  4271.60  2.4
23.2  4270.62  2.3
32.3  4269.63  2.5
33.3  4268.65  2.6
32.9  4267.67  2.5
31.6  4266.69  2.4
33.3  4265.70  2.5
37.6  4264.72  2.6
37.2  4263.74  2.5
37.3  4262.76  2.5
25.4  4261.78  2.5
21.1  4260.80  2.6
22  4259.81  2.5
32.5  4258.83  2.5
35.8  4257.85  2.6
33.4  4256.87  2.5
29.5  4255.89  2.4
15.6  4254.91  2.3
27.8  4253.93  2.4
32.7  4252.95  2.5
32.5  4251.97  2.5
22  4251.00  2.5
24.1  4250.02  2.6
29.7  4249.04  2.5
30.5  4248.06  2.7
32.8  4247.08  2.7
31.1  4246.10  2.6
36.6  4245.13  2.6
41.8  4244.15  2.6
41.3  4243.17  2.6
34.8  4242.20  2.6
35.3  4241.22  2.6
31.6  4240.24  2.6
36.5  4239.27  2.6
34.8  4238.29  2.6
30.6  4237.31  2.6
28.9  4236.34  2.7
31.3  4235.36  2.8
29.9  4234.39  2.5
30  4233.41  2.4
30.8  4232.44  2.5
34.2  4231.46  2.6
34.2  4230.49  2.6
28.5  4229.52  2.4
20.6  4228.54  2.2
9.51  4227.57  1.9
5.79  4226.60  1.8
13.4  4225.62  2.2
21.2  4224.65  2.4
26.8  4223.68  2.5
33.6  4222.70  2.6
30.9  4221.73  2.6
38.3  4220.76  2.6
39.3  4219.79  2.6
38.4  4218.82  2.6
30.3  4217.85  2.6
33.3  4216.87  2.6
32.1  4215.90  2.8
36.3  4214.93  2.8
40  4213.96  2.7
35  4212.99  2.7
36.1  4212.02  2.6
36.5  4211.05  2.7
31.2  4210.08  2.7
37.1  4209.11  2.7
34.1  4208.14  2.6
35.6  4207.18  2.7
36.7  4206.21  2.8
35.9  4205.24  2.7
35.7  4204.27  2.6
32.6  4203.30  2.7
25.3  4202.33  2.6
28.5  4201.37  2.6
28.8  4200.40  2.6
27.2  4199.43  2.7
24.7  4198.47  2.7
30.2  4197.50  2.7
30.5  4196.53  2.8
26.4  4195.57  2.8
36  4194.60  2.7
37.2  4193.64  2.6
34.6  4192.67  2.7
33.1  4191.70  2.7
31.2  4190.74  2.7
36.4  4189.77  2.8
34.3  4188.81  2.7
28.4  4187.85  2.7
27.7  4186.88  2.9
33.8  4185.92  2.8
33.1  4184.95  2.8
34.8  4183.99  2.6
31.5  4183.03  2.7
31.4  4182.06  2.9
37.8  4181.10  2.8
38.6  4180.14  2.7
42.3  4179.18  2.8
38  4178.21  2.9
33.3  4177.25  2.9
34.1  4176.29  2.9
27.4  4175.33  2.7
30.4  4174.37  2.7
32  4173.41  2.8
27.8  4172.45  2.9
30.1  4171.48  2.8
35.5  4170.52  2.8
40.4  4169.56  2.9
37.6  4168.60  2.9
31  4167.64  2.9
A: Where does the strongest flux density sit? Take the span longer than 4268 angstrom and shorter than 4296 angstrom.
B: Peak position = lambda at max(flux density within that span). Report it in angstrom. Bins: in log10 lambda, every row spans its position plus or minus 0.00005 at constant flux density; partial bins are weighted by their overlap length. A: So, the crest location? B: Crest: 4276.52 angstrom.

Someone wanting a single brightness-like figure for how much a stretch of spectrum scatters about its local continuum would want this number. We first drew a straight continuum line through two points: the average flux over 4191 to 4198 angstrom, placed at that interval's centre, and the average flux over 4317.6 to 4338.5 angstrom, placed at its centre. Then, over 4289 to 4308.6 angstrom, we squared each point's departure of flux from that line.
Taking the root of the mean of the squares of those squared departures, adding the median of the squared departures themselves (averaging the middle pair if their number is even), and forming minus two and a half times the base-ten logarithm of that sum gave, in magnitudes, -6.14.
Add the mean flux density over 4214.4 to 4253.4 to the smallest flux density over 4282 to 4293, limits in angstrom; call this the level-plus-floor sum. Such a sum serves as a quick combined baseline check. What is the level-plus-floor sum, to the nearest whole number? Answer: 49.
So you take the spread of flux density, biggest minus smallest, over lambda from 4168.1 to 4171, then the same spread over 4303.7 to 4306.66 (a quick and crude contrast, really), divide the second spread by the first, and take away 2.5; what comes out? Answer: -2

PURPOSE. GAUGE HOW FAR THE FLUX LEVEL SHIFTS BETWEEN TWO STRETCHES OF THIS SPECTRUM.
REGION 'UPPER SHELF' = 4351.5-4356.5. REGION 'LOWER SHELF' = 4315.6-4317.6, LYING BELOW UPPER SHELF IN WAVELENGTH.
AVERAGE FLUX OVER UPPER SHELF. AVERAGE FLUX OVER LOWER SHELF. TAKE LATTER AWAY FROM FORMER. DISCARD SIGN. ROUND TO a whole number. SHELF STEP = 10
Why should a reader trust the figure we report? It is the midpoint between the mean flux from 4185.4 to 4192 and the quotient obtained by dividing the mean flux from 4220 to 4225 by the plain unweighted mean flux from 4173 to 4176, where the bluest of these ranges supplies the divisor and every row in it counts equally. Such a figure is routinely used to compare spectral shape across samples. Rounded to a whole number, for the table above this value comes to 17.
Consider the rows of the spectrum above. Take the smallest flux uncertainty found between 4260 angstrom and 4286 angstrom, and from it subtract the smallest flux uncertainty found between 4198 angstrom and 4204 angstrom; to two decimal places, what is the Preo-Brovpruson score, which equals -0.30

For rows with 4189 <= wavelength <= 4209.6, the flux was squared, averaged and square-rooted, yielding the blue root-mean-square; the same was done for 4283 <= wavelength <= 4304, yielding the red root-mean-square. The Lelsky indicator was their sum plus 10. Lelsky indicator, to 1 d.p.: 71.1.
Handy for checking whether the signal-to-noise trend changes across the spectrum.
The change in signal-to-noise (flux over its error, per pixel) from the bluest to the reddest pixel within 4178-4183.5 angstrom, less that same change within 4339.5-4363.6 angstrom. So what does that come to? -4.4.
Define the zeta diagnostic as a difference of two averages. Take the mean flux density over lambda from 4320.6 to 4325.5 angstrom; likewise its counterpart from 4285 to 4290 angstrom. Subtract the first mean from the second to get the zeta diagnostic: -3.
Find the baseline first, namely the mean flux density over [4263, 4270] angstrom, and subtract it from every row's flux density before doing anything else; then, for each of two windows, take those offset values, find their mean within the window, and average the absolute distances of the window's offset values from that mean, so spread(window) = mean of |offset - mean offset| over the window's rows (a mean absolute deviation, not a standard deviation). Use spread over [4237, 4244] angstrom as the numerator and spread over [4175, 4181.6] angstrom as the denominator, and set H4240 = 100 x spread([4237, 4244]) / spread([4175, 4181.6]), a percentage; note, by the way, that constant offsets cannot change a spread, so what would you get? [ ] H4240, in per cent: 63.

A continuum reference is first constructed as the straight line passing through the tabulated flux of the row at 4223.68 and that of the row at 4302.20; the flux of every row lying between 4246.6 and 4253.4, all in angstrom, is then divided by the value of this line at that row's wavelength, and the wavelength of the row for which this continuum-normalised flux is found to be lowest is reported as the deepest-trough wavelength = 4251.00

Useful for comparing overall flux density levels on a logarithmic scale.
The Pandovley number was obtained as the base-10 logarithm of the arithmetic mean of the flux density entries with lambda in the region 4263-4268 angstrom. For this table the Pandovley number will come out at 1.54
